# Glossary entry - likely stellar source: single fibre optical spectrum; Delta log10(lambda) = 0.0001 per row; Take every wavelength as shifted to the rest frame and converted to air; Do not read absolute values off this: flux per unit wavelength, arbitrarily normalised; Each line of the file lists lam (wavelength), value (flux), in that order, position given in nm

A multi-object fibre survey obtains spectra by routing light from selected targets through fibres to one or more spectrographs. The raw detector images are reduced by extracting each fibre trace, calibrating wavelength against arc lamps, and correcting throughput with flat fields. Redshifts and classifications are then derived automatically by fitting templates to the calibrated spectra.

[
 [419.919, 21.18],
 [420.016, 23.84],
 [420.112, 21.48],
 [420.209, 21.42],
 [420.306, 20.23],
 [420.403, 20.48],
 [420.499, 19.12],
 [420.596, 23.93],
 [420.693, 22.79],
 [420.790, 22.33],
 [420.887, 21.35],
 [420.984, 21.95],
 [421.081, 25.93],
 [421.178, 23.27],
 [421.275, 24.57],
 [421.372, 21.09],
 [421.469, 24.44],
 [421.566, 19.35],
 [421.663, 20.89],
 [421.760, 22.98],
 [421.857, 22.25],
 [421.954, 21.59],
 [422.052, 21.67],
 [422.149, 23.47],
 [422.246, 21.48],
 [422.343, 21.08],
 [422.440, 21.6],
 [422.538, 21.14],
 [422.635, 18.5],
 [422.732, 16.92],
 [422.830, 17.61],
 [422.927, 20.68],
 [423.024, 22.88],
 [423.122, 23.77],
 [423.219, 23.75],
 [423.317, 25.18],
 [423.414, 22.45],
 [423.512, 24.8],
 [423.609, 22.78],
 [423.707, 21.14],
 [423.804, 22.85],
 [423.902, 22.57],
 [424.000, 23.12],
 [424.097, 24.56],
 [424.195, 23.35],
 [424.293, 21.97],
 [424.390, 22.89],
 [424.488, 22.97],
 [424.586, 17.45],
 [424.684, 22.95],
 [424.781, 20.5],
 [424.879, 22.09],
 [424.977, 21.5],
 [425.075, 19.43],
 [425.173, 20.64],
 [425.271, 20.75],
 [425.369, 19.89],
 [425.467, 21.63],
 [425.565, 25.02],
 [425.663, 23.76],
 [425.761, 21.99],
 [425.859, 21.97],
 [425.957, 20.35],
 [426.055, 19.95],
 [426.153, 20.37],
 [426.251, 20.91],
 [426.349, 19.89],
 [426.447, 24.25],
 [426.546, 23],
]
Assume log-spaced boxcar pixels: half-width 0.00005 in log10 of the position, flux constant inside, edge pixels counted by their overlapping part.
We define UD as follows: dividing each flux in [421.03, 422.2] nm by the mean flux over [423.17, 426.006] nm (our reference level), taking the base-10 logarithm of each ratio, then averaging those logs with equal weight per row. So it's 0.01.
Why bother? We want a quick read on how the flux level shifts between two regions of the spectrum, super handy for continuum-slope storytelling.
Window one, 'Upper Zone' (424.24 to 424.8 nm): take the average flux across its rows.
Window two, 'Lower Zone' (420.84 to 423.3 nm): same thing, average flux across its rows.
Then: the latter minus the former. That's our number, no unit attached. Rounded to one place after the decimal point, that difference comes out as 0.3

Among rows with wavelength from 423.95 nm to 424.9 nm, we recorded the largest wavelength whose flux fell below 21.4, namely 424.781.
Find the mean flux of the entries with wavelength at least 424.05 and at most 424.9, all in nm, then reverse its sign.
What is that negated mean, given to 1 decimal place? -22.1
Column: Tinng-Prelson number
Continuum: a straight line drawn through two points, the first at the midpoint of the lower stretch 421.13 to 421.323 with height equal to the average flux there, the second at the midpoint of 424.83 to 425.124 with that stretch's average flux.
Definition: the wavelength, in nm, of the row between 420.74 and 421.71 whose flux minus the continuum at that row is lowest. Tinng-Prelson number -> 421.566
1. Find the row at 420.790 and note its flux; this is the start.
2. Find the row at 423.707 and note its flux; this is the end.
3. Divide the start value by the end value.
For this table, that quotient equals 1.06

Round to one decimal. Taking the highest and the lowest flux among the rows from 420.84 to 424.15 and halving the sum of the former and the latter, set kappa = 21.4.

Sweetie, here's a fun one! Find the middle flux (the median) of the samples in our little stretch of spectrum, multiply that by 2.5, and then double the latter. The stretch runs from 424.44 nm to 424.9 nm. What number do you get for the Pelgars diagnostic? 110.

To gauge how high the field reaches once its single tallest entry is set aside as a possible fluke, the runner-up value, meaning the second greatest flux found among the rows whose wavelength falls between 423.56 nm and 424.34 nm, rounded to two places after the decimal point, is 23.35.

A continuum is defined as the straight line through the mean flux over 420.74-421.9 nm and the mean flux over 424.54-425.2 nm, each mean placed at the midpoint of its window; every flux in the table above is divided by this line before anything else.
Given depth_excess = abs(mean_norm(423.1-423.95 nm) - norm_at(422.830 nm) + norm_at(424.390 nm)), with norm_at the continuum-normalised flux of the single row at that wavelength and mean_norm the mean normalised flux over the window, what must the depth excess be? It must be 1.37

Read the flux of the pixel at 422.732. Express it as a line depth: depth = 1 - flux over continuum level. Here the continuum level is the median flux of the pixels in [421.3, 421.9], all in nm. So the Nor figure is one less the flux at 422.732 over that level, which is 0.22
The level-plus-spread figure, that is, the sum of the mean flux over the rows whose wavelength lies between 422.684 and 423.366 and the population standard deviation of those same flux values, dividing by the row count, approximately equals 24.5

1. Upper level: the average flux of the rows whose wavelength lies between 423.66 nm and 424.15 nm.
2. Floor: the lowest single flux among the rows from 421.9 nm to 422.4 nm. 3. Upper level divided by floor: 1.08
